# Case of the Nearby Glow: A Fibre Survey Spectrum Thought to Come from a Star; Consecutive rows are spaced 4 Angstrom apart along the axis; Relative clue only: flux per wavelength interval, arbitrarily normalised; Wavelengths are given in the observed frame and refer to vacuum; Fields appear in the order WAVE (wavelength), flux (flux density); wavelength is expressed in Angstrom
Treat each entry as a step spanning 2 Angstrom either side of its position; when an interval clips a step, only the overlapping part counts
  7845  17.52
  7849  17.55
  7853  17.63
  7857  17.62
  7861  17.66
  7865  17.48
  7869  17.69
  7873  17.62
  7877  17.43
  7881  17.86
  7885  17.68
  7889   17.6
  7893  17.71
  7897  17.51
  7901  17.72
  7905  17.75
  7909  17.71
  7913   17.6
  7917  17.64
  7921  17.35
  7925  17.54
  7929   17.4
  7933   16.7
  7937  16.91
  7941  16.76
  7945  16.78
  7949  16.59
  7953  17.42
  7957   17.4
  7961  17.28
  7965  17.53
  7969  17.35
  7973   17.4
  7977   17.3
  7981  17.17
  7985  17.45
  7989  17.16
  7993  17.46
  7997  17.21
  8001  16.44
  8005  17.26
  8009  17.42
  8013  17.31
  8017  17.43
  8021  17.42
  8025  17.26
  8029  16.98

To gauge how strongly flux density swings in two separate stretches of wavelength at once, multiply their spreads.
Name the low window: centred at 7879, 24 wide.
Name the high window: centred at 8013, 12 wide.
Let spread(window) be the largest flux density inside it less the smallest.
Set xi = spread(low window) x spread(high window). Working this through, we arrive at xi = 0.05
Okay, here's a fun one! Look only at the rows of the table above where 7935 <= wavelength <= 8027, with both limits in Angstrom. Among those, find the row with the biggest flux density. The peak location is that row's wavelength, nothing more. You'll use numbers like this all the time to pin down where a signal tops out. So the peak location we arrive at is 7965 Angstrom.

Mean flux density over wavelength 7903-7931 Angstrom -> 17.57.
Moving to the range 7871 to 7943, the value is 17.47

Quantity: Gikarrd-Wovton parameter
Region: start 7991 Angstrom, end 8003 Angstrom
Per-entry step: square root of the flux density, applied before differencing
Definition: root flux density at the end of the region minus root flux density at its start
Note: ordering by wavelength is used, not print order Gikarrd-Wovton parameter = -0.12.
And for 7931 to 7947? 0.01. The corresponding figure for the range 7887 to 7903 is 0.01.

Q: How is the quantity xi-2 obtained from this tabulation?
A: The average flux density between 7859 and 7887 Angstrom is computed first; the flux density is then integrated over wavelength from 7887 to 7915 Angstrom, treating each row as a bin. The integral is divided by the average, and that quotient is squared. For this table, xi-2 786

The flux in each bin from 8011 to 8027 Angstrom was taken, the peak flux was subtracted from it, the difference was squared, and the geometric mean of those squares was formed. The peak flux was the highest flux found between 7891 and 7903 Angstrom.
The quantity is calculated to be 0.13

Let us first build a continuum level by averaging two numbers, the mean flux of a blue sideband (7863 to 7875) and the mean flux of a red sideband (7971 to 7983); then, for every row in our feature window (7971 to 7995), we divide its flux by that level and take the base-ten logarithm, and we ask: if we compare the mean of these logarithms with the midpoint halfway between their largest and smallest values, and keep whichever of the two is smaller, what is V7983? -0.003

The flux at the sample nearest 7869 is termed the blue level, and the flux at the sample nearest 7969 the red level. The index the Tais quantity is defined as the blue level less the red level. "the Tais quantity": 0.3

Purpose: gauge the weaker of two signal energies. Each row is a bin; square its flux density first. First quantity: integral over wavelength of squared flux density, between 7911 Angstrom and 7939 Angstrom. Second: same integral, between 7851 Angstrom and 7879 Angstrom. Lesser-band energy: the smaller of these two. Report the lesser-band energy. 8389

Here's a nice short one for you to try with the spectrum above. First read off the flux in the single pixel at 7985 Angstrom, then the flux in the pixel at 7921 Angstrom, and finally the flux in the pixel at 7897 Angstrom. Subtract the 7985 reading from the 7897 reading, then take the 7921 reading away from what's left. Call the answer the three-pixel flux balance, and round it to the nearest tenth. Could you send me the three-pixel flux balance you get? -17.3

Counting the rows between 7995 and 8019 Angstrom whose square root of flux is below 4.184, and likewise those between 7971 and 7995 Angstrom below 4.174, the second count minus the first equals -2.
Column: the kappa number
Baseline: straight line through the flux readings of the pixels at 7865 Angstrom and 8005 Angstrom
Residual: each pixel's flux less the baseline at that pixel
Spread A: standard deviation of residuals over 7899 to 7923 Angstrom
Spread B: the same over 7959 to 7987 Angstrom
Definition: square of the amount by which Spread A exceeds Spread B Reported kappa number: 0.000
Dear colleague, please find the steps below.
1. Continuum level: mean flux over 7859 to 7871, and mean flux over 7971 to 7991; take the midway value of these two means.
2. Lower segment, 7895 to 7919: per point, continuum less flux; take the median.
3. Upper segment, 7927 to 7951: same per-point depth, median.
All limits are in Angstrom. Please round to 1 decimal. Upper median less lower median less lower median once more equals 1.1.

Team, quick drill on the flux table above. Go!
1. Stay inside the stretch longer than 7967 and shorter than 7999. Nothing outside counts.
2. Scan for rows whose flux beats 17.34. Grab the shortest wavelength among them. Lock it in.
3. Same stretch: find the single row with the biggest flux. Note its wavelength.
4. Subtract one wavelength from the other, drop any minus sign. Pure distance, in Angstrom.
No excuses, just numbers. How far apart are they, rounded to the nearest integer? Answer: 24 Angstrom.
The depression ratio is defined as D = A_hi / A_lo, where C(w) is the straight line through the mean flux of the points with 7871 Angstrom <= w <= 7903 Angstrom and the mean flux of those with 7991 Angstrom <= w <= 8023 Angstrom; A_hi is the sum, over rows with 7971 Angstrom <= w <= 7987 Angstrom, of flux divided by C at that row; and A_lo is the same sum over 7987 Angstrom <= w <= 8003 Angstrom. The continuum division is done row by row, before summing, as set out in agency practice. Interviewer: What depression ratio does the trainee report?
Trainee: 1.012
